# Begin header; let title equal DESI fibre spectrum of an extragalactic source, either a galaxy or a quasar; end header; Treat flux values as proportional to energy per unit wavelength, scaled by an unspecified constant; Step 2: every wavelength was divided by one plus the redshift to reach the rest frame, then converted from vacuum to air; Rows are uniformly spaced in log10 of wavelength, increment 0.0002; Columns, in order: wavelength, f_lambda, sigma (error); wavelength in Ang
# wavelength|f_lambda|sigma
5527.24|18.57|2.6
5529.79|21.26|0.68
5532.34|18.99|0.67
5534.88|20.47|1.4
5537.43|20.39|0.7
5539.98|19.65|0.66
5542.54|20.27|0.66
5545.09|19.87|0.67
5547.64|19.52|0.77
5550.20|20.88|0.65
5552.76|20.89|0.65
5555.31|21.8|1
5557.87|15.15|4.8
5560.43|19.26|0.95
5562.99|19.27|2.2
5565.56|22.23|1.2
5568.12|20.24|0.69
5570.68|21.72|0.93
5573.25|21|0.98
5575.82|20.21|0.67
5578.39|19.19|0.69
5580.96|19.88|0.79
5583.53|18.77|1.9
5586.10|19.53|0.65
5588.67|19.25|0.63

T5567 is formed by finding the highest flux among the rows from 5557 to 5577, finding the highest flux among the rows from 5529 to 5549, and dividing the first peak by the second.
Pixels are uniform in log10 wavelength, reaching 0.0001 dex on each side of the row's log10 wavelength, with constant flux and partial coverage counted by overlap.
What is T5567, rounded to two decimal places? 1.05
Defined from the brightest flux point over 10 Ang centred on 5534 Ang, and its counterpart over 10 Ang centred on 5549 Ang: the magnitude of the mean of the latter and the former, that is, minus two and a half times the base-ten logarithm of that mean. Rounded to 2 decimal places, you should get -3.31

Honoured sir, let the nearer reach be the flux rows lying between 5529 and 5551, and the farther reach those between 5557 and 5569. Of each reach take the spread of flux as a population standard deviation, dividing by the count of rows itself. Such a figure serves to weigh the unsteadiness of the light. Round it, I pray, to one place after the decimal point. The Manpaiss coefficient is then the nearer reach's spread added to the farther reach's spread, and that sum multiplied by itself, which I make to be 8.9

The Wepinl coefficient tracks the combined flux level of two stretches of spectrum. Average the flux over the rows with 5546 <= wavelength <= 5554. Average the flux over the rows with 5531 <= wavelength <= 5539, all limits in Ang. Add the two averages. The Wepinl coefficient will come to 40.4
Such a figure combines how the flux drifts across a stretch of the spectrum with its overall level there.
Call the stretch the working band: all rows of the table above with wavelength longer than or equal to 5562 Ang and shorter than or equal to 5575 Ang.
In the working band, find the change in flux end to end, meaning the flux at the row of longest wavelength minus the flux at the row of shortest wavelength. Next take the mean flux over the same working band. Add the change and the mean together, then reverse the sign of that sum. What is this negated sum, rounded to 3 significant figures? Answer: -22.6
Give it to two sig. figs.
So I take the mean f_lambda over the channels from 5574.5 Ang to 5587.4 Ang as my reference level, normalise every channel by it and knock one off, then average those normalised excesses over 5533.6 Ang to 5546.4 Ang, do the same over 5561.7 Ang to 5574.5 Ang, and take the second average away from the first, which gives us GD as -0.039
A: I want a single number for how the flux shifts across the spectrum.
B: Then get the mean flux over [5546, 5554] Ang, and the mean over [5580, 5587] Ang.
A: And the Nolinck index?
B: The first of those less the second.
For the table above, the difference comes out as 1.0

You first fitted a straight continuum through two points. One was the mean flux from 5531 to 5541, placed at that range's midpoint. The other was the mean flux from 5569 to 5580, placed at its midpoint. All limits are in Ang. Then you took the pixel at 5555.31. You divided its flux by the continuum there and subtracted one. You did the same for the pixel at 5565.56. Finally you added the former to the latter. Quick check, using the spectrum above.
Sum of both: 0.17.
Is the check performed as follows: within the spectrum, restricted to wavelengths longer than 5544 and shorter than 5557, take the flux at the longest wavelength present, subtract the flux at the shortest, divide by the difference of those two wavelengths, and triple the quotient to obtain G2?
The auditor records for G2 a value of 0.6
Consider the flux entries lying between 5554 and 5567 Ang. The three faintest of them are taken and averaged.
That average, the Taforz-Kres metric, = 17.9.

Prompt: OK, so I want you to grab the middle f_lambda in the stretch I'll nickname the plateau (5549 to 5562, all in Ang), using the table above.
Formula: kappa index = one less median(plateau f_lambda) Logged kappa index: -19.9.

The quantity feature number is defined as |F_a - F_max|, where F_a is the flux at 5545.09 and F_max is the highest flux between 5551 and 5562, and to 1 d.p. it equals 1.9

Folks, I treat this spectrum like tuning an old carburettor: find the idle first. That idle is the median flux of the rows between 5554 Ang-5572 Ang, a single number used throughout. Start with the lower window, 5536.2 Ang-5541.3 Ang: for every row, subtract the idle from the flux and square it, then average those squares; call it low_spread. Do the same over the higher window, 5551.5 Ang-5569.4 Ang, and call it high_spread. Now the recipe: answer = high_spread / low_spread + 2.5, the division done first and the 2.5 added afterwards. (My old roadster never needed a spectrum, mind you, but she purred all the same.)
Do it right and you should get 29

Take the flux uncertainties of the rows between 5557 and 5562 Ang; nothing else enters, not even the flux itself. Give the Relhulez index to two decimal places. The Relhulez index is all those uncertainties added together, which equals 5.75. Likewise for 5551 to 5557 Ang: 1.65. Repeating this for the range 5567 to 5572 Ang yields 1.62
